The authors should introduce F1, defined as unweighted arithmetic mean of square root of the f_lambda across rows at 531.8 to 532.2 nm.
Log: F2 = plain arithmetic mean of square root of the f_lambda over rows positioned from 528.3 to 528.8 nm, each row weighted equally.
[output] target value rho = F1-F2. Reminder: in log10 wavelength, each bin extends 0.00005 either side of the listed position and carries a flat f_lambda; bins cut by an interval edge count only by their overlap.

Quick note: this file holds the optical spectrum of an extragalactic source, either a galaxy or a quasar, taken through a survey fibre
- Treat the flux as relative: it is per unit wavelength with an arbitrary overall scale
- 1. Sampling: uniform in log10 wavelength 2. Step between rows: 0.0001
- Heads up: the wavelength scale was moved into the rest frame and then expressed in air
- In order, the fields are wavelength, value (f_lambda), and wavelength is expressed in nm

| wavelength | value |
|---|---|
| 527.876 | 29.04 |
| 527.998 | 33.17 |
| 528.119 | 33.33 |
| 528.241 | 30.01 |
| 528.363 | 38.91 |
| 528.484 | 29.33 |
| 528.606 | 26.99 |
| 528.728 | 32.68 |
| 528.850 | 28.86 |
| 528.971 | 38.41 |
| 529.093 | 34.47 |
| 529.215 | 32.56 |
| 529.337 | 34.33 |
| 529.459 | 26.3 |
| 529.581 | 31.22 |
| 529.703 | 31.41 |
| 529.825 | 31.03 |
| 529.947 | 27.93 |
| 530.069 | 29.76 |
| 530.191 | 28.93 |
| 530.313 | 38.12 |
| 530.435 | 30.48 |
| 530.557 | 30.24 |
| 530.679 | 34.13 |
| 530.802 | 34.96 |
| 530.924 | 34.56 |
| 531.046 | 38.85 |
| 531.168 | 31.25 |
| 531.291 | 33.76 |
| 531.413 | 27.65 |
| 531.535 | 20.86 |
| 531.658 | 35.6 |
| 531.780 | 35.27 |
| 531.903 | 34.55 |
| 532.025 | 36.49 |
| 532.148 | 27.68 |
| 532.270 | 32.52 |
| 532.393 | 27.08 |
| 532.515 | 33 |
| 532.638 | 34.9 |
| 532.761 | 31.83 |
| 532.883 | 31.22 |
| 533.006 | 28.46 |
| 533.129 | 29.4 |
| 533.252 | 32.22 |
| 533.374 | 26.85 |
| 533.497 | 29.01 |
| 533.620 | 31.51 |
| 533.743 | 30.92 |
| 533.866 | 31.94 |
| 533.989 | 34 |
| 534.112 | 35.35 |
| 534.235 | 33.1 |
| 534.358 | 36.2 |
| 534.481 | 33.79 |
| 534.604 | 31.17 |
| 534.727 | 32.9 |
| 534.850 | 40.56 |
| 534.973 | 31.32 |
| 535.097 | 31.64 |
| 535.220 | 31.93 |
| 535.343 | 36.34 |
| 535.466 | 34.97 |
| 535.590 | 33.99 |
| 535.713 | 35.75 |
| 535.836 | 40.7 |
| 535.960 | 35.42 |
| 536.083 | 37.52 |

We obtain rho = 0.09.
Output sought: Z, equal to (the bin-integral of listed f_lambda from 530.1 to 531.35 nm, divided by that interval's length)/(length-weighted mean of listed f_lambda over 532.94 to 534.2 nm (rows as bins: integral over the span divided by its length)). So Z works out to 1.08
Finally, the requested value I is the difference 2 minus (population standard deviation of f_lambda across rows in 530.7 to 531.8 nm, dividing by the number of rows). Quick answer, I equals -3.1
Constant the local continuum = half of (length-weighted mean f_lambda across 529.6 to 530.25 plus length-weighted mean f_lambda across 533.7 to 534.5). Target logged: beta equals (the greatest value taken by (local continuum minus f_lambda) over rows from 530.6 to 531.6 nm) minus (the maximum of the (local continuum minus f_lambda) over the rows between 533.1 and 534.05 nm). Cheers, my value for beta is 6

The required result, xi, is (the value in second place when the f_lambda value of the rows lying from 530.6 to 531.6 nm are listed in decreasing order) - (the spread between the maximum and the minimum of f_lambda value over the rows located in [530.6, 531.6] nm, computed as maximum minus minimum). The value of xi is 17.0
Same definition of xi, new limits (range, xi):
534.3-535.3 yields 26.8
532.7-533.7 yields 26.5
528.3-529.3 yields 26.5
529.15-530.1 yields 24.5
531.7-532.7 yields 25.9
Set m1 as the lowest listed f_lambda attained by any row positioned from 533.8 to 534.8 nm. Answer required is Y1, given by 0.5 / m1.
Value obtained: 0.0160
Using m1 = 31.17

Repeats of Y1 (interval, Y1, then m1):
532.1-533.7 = 0.0186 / 26.85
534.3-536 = 0.0160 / 31.17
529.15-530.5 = 0.0190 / 26.3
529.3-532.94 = 0.0240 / 20.86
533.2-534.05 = 0.0186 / 26.85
